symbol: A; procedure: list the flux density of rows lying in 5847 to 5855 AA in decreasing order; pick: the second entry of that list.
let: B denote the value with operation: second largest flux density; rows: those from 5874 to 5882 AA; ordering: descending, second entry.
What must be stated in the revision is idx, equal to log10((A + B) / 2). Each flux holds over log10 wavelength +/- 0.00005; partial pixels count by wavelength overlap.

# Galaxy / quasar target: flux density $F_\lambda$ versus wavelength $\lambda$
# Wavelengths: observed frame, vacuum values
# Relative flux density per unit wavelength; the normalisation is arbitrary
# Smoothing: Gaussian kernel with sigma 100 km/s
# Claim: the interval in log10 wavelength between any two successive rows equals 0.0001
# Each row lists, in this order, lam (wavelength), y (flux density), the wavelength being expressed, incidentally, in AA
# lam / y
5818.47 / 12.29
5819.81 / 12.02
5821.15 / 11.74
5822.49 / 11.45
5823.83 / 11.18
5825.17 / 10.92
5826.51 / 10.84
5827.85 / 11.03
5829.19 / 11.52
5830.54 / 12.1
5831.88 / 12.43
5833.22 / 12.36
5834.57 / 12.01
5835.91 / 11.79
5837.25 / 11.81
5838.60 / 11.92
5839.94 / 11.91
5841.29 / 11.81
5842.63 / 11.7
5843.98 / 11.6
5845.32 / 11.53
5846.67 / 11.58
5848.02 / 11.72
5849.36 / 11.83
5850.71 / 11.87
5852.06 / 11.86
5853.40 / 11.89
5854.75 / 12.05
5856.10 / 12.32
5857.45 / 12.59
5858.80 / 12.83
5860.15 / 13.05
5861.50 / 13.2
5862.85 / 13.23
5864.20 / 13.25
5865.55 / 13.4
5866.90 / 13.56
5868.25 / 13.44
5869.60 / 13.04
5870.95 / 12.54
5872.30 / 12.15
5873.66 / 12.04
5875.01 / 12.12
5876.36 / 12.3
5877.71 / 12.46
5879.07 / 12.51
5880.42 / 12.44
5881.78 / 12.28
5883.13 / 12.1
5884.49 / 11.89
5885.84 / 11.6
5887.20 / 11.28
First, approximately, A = 11.89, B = 12.46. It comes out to 1.085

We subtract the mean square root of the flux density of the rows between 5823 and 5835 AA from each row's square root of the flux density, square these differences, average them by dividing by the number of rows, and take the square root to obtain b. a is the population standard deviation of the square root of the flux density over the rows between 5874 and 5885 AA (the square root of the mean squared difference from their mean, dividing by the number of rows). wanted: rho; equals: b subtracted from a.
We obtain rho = -0.06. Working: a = 0.029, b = 0.088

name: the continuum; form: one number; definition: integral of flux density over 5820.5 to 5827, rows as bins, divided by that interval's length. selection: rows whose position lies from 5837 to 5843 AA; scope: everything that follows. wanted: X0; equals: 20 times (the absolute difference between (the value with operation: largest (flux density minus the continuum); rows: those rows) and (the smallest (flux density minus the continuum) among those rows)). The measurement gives 4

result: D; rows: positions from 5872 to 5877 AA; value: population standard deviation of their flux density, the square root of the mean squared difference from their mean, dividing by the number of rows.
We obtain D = 0.09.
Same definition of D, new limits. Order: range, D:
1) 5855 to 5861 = 0.27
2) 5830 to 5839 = 0.23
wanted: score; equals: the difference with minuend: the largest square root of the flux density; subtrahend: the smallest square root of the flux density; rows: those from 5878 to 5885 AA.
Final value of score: 0.089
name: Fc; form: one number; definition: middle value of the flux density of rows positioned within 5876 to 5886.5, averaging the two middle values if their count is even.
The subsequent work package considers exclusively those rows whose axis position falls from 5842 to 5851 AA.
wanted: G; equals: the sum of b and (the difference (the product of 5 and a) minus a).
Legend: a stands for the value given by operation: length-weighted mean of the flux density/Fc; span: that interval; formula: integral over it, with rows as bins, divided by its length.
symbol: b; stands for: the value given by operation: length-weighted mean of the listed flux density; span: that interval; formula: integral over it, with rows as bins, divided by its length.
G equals 15.5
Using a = 0.95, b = 11.7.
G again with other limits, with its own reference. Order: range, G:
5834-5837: 15.8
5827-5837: 15.7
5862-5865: 17.6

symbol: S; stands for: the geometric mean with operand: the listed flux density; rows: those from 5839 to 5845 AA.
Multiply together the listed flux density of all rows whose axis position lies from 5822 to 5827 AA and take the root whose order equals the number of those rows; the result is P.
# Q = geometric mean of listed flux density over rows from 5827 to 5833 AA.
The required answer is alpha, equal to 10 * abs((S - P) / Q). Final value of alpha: 0.56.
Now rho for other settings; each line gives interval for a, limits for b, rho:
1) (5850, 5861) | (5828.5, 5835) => 0.02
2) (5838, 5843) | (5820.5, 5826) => -0.03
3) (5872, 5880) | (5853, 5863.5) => -0.04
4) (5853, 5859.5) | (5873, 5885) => 0.02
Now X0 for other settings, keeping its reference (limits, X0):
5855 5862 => 18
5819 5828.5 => 24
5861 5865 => 1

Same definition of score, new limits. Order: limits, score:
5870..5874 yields 0.071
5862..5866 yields 0.023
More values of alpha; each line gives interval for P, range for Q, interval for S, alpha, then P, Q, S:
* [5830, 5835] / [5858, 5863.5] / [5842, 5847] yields 0.48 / 12.2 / 13.1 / 11.6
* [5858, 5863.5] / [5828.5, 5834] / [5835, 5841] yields 1.01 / 13.1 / 12.1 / 11.9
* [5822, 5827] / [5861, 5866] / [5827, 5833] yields 0.50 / 11.1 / 13.3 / 11.8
